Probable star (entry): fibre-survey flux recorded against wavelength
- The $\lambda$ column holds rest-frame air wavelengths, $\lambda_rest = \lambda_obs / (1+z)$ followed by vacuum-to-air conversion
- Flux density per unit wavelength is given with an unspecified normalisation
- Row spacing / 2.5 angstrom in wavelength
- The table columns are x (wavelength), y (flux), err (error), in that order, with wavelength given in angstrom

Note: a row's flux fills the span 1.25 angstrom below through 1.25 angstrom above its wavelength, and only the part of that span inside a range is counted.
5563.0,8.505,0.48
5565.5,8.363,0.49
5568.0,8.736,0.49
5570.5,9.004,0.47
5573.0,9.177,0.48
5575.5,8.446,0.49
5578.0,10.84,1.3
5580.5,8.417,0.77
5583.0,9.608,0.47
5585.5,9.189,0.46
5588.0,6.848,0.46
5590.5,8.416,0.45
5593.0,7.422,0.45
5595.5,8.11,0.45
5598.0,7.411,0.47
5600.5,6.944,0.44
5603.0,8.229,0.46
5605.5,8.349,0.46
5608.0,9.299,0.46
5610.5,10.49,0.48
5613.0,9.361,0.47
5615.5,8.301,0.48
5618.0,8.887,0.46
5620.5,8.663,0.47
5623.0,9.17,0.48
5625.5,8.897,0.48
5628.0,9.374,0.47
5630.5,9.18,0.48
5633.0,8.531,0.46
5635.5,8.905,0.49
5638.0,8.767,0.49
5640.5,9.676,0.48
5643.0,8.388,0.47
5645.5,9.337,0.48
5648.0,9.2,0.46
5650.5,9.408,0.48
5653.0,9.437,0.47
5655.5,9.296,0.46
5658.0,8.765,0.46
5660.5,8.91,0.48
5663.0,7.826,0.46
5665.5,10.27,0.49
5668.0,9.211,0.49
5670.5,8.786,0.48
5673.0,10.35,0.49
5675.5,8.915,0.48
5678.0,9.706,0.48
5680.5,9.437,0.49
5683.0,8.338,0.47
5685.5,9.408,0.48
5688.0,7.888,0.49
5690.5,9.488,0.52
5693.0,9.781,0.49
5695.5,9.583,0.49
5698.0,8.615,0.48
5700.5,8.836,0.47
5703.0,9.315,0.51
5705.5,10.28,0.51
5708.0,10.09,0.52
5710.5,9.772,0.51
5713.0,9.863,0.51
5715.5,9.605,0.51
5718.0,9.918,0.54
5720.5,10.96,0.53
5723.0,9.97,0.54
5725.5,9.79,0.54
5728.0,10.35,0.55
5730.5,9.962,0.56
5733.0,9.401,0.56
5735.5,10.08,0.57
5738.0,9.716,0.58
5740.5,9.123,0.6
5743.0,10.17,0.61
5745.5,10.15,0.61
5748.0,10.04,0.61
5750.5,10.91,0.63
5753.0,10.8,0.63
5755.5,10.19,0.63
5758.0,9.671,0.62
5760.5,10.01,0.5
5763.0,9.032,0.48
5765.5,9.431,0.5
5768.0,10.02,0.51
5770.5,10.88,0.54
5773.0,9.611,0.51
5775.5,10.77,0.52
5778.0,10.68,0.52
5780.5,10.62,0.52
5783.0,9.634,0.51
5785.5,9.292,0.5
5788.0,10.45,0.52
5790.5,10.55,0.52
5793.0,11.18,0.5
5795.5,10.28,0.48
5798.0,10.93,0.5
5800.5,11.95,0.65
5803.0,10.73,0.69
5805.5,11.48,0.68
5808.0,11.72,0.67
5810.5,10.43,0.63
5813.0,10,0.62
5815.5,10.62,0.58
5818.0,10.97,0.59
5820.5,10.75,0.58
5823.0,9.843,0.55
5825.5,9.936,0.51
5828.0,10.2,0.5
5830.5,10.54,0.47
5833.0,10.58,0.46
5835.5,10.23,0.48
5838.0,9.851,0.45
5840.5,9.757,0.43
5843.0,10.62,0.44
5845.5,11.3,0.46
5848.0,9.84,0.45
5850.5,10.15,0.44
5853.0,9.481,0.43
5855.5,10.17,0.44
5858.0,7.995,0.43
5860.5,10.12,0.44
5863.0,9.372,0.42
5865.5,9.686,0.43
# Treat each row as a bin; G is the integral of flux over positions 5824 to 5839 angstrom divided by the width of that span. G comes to 10.2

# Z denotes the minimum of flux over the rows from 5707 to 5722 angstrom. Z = 9.605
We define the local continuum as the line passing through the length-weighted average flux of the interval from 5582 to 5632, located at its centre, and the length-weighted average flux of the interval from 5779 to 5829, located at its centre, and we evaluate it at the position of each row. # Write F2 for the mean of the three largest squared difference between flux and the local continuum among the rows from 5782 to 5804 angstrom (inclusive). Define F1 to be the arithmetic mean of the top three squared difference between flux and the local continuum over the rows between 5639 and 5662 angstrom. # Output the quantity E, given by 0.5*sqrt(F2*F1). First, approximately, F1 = 0.3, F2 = 1.24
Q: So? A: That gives 0.32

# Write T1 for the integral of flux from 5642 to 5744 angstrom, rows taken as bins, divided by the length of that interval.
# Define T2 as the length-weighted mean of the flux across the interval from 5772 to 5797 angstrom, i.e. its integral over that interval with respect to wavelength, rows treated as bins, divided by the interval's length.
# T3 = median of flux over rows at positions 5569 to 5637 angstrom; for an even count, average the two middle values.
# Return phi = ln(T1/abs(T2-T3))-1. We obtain 0.9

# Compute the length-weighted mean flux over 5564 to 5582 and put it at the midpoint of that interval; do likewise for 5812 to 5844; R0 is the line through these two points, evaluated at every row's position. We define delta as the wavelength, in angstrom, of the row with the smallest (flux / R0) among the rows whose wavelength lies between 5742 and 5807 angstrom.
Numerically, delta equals 5763.0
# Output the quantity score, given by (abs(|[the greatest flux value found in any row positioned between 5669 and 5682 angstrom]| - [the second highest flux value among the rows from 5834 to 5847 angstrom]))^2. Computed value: 0.1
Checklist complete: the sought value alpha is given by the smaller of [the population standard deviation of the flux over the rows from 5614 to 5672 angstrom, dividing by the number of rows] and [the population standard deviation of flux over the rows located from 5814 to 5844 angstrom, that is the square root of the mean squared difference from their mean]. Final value 0.39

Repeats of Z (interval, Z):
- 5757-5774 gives 9.032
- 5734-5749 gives 9.123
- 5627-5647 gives 8.388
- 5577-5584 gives 8.417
